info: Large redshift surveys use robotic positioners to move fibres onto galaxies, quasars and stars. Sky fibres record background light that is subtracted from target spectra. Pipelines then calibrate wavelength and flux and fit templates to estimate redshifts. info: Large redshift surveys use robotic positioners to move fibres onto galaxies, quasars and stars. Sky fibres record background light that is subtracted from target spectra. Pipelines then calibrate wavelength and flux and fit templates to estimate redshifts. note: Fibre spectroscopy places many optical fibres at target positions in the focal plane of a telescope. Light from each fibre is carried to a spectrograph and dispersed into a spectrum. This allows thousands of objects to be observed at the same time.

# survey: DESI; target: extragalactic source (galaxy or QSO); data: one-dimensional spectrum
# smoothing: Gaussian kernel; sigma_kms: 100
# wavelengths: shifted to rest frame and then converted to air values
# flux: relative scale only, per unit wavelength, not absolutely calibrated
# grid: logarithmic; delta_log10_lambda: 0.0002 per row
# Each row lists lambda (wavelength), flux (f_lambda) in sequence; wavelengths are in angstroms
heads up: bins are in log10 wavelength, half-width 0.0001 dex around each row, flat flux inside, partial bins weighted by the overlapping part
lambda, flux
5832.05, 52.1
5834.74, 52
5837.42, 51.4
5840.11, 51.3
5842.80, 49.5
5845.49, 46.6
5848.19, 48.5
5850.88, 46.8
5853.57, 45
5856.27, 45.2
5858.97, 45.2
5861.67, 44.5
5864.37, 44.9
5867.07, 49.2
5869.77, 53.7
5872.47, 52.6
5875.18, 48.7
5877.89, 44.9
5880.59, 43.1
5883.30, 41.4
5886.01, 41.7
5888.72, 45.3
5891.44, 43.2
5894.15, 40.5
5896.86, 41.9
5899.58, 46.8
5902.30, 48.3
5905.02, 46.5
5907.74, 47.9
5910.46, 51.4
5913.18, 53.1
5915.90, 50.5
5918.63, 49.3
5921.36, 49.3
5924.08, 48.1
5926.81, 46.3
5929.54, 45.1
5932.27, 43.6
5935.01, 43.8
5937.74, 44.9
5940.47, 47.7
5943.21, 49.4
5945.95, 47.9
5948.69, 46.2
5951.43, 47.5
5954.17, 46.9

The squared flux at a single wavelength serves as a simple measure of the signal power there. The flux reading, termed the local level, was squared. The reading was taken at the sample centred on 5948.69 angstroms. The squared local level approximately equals 2134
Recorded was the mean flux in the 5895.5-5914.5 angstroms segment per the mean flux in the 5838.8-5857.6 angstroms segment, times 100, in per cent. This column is 101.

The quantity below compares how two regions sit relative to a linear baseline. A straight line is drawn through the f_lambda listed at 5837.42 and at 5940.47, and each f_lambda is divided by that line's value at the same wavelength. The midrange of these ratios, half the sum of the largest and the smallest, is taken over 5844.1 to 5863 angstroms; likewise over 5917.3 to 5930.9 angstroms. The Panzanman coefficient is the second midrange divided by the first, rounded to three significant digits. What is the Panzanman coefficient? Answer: 1.07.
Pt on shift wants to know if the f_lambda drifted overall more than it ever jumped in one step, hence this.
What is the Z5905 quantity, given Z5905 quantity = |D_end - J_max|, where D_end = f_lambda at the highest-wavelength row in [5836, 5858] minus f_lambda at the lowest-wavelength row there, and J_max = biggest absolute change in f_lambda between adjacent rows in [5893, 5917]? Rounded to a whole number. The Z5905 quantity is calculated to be 11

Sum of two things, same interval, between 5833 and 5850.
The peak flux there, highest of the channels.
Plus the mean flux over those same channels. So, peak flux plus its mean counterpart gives 101.9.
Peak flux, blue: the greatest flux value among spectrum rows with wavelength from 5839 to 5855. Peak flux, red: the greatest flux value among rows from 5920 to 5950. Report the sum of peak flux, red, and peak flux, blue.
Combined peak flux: 101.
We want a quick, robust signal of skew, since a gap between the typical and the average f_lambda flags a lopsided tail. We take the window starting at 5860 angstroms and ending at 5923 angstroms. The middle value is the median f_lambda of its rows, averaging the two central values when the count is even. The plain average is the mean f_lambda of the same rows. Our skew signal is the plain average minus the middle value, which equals 0.1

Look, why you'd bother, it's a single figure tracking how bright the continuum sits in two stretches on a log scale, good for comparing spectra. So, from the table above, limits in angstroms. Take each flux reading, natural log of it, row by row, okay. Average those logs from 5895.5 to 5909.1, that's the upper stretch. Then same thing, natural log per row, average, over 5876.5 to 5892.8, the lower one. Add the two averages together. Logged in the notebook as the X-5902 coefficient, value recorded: 7.60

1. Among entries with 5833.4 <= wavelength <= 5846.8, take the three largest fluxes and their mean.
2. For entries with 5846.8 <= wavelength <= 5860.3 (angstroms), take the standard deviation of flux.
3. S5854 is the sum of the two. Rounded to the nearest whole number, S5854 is 53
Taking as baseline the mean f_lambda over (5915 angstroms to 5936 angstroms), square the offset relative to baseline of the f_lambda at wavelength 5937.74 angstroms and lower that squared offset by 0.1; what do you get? 4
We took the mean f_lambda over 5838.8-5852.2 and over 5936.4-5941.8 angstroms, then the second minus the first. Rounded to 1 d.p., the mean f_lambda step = -2.2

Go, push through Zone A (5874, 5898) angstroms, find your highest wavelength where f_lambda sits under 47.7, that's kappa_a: 5896.86 angstroms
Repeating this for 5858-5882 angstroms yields 5880.59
